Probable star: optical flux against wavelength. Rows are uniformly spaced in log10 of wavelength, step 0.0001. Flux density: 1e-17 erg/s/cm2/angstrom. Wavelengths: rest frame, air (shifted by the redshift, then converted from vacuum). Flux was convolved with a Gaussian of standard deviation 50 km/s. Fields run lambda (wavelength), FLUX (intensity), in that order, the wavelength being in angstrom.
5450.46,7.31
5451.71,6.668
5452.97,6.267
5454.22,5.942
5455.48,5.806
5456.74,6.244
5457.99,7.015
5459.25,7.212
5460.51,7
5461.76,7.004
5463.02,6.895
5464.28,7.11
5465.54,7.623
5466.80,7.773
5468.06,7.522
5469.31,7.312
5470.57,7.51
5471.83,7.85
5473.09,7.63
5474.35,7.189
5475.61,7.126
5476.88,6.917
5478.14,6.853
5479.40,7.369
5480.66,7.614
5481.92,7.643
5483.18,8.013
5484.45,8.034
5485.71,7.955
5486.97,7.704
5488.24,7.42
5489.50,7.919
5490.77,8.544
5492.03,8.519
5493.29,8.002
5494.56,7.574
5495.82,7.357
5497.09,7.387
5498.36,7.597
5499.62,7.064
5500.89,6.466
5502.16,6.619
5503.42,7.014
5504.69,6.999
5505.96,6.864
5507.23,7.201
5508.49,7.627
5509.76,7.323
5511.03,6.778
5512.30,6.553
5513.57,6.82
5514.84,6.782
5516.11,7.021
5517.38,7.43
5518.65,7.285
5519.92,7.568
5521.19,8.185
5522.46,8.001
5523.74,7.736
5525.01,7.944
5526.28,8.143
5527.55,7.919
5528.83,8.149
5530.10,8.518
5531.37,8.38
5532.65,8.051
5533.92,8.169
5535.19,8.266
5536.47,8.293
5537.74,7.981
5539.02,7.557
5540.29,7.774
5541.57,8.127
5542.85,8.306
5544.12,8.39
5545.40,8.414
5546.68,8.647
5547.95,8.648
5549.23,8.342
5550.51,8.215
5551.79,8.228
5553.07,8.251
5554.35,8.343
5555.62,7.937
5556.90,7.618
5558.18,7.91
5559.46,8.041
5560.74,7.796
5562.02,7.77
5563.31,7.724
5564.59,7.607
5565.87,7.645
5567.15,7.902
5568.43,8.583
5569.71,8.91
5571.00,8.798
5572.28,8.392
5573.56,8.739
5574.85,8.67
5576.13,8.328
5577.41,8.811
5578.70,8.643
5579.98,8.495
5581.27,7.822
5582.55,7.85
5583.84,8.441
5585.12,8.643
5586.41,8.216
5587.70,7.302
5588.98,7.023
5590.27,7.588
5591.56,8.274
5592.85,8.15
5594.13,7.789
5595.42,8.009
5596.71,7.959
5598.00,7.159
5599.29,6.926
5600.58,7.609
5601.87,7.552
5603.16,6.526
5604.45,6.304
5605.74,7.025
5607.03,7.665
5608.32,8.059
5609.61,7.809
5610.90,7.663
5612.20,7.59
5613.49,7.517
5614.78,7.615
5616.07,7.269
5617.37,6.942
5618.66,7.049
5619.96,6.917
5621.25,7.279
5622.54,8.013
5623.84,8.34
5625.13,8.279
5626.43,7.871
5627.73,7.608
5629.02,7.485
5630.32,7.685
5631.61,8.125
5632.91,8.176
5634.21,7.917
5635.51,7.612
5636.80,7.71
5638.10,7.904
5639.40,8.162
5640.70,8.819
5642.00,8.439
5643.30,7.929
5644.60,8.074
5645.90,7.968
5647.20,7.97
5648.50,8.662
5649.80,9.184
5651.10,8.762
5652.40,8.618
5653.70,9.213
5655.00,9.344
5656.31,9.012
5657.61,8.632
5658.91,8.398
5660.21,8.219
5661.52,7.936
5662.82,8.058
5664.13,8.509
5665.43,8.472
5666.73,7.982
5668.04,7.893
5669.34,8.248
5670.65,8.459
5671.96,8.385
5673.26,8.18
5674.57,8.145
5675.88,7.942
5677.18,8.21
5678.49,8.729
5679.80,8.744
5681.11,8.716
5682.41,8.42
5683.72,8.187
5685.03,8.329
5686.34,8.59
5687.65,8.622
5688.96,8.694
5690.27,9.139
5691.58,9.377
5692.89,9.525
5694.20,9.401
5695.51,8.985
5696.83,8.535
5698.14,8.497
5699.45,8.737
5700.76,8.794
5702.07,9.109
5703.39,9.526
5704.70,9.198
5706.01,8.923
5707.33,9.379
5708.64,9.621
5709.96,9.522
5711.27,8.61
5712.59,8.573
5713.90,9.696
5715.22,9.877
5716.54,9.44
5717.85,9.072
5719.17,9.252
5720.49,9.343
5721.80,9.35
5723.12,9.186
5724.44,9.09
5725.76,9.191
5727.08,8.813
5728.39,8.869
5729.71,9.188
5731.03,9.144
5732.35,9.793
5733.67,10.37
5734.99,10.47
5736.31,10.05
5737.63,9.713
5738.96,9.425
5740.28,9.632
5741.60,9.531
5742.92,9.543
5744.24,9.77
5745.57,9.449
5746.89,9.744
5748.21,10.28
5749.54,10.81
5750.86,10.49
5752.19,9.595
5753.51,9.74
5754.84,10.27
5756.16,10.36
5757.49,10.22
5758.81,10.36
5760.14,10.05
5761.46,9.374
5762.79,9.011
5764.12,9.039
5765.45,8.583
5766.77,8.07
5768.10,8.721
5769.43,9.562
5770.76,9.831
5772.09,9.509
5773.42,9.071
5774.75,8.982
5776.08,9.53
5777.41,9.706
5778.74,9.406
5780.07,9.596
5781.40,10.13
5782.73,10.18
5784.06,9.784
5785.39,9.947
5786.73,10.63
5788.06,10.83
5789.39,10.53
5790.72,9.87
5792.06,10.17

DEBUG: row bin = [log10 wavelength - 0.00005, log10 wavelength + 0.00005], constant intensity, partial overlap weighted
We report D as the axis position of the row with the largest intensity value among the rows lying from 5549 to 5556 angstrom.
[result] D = 5554.35 angstrom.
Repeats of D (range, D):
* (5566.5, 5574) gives 5569.71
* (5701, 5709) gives 5708.64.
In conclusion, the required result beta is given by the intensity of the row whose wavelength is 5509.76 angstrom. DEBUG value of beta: 7.323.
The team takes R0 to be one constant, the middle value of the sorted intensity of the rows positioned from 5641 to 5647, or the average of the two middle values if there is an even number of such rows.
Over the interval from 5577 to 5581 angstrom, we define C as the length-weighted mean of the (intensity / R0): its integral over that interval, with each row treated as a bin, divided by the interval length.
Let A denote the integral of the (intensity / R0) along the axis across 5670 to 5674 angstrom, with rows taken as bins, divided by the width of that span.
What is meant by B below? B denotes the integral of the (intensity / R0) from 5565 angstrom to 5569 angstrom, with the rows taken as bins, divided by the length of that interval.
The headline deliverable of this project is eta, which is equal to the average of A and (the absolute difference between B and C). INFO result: 0.553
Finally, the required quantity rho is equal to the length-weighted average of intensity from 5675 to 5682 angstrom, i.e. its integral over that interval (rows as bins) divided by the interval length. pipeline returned 8.5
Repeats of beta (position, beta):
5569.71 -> 8.91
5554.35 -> 8.343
